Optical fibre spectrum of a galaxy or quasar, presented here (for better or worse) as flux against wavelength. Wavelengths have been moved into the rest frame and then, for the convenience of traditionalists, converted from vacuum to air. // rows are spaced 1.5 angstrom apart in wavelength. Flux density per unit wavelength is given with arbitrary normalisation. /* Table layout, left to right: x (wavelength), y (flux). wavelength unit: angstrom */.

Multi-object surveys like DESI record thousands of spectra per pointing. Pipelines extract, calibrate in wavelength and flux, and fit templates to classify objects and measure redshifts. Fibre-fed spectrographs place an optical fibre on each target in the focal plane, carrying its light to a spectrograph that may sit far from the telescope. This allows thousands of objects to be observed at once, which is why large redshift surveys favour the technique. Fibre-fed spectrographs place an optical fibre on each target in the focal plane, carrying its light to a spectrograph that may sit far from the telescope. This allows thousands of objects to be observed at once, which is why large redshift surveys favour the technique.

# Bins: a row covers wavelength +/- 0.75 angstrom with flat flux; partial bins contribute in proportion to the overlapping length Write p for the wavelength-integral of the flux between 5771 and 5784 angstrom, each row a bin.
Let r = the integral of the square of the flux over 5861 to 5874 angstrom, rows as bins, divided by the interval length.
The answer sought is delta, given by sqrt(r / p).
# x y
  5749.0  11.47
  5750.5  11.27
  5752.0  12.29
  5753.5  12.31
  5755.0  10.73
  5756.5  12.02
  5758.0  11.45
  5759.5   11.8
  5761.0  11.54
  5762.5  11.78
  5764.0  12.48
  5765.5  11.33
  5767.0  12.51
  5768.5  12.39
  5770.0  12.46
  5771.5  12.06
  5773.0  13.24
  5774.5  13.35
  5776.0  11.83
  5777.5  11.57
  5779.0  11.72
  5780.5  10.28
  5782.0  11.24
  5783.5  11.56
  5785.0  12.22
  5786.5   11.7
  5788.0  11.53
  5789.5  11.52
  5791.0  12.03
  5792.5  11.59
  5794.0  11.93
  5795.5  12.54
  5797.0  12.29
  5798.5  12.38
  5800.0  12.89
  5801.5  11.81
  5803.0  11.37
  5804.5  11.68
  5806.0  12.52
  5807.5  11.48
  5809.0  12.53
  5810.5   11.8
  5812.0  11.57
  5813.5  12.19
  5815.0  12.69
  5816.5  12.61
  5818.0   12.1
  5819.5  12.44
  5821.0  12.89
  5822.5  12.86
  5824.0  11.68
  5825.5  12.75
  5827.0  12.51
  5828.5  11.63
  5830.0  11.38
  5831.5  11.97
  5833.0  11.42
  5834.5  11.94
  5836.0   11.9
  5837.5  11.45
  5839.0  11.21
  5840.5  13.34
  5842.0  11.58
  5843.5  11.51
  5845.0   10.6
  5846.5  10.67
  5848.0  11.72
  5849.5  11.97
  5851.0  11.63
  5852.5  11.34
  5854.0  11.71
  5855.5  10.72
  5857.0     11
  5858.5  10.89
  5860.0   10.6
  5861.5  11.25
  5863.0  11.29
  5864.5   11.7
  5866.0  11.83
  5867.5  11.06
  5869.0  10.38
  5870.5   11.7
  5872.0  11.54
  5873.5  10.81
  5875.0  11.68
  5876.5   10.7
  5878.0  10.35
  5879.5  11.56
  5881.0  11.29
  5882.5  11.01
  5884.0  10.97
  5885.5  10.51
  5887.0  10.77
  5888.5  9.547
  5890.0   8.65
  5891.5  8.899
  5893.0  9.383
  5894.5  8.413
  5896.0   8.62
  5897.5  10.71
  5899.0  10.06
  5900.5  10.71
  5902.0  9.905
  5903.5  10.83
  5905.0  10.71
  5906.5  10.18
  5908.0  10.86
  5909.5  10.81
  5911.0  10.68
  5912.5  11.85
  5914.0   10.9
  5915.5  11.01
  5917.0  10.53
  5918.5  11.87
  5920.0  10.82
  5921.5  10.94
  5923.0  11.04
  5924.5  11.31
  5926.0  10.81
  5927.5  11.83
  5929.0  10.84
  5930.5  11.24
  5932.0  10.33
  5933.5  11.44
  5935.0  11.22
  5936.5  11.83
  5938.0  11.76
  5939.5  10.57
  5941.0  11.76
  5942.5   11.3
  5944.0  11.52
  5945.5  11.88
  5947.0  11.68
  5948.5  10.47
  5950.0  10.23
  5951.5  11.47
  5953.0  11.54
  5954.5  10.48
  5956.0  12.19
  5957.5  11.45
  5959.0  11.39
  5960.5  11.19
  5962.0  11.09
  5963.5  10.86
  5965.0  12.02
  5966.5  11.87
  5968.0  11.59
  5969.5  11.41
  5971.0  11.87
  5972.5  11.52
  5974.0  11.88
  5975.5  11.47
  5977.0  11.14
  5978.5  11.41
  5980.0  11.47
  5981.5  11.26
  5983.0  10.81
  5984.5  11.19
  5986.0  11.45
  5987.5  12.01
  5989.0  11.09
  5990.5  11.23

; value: 0.91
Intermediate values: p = 154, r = 128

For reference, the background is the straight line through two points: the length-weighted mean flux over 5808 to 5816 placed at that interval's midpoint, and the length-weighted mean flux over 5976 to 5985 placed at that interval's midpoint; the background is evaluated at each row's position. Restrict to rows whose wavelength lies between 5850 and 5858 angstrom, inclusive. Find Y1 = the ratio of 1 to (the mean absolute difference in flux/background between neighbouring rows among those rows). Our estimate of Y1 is 25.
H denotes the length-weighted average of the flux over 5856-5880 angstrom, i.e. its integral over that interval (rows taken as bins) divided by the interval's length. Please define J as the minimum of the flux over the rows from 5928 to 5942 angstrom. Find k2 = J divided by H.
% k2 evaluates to 0.93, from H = 11.1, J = 10.33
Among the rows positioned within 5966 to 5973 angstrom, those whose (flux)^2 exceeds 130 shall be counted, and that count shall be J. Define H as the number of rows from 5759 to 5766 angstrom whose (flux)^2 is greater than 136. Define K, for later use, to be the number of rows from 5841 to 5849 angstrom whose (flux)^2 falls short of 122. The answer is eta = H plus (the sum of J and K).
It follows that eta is 10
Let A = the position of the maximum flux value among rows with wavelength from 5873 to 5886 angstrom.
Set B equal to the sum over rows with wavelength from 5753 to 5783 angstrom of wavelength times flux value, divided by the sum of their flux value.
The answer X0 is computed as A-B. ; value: 107.3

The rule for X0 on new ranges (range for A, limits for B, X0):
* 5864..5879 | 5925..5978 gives -85.7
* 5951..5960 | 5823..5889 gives 100.4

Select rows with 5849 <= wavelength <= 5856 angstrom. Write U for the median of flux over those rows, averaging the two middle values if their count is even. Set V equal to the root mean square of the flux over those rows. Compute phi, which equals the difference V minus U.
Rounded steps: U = 11.6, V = 11.48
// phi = -0.15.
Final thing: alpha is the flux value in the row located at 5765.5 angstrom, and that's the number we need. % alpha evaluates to 11.33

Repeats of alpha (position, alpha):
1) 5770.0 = 12.46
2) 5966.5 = 11.87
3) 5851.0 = 11.63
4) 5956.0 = 12.19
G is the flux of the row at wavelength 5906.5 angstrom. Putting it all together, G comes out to 10.18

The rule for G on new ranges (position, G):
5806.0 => 12.52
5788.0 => 11.53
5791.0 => 12.03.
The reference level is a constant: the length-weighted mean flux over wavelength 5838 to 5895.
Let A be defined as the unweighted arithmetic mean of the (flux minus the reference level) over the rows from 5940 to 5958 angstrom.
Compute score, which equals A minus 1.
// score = -0.62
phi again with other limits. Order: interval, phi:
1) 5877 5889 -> -0.10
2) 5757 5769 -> 0.13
